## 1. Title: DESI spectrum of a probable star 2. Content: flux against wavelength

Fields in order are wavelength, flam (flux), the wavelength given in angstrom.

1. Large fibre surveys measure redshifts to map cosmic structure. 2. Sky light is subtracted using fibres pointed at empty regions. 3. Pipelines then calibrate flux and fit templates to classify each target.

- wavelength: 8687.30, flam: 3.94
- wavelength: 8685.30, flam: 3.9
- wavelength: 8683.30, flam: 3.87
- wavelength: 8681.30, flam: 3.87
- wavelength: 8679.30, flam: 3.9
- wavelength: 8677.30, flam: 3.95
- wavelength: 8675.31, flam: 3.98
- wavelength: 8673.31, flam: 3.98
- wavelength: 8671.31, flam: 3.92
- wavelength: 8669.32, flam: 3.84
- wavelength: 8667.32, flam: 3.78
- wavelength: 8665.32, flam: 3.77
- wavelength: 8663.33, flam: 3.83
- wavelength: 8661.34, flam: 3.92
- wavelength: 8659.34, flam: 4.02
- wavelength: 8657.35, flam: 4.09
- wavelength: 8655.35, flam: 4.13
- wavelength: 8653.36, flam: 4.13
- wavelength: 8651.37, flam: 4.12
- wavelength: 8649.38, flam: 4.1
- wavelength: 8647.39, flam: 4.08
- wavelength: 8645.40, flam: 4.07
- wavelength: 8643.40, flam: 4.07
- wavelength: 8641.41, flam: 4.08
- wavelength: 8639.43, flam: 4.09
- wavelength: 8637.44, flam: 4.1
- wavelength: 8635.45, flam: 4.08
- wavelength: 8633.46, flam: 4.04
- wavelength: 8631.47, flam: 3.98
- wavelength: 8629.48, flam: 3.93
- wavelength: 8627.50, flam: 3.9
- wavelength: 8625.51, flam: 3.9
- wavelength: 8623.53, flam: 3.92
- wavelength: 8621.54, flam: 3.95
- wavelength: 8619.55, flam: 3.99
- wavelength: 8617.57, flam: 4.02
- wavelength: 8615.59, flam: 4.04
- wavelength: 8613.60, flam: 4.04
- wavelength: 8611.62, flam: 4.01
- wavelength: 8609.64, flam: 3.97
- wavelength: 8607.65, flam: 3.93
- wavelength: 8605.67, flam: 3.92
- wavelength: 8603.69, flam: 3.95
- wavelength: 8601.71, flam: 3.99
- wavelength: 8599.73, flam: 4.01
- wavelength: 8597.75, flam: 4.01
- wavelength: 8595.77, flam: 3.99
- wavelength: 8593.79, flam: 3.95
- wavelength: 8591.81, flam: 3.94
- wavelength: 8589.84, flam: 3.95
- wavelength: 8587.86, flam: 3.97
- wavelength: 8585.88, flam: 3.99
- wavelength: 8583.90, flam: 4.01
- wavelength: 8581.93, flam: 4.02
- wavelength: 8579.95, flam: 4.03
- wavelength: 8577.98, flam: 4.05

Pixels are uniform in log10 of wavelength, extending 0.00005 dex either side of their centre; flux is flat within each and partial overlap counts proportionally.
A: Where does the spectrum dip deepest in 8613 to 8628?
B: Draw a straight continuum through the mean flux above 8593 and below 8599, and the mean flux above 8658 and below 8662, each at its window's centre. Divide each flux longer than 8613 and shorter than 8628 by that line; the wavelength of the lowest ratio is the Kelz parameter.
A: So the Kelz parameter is 8625.51 angstrom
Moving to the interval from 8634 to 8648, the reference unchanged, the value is 8643.40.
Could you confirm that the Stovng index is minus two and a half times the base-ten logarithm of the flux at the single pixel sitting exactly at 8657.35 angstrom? -1.529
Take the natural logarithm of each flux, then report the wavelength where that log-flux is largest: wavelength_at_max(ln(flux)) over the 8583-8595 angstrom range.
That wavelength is 8583.90 angstrom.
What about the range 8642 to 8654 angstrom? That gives 8653.36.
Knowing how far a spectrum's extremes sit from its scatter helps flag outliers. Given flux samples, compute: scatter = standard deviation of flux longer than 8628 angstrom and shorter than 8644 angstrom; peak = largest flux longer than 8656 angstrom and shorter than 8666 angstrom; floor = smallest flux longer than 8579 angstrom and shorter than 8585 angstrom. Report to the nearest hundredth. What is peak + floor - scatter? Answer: 8.04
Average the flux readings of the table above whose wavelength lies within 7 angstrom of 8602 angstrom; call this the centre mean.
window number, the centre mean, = 3.97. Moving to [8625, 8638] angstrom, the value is 3.99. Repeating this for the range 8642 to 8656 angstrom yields 4.10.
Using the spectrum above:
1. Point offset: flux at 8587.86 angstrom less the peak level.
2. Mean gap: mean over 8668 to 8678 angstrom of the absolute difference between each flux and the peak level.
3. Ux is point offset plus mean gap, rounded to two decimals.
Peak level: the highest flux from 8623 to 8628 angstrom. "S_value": 0.10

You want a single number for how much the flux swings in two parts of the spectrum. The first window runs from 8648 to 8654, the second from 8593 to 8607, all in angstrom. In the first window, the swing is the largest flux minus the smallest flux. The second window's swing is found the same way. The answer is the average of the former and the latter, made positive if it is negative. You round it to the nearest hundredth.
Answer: 0.06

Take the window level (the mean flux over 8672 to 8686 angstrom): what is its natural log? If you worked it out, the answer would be 1.37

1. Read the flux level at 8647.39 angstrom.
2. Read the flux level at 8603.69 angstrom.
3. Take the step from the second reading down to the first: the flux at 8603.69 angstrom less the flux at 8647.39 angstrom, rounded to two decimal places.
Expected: -0.13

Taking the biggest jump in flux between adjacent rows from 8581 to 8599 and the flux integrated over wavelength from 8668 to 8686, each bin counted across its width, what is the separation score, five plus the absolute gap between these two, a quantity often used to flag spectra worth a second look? 75.3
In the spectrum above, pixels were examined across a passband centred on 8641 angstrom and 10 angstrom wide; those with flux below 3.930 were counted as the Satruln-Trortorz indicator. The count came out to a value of 0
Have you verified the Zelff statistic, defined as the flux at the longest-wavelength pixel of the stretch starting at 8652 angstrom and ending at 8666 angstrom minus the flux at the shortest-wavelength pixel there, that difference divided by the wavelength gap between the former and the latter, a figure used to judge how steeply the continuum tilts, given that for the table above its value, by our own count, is -0.030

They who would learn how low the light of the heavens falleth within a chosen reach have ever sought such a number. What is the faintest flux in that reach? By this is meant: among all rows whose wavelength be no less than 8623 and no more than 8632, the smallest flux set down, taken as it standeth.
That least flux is 3.9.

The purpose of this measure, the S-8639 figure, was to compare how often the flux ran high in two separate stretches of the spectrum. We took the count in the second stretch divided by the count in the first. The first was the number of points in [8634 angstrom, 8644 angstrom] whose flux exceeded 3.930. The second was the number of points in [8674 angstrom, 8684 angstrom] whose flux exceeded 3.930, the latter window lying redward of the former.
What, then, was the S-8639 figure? 0.4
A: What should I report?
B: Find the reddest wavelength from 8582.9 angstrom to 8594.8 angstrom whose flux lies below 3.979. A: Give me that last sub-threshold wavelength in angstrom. 8593.79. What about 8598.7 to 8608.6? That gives 8607.65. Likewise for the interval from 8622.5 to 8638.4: 8629.48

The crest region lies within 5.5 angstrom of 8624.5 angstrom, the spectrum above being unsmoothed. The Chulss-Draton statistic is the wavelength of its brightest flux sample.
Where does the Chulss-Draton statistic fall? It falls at 8619.55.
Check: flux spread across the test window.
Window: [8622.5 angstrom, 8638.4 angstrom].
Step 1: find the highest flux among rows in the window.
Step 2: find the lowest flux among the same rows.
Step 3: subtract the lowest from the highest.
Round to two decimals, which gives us 0.20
